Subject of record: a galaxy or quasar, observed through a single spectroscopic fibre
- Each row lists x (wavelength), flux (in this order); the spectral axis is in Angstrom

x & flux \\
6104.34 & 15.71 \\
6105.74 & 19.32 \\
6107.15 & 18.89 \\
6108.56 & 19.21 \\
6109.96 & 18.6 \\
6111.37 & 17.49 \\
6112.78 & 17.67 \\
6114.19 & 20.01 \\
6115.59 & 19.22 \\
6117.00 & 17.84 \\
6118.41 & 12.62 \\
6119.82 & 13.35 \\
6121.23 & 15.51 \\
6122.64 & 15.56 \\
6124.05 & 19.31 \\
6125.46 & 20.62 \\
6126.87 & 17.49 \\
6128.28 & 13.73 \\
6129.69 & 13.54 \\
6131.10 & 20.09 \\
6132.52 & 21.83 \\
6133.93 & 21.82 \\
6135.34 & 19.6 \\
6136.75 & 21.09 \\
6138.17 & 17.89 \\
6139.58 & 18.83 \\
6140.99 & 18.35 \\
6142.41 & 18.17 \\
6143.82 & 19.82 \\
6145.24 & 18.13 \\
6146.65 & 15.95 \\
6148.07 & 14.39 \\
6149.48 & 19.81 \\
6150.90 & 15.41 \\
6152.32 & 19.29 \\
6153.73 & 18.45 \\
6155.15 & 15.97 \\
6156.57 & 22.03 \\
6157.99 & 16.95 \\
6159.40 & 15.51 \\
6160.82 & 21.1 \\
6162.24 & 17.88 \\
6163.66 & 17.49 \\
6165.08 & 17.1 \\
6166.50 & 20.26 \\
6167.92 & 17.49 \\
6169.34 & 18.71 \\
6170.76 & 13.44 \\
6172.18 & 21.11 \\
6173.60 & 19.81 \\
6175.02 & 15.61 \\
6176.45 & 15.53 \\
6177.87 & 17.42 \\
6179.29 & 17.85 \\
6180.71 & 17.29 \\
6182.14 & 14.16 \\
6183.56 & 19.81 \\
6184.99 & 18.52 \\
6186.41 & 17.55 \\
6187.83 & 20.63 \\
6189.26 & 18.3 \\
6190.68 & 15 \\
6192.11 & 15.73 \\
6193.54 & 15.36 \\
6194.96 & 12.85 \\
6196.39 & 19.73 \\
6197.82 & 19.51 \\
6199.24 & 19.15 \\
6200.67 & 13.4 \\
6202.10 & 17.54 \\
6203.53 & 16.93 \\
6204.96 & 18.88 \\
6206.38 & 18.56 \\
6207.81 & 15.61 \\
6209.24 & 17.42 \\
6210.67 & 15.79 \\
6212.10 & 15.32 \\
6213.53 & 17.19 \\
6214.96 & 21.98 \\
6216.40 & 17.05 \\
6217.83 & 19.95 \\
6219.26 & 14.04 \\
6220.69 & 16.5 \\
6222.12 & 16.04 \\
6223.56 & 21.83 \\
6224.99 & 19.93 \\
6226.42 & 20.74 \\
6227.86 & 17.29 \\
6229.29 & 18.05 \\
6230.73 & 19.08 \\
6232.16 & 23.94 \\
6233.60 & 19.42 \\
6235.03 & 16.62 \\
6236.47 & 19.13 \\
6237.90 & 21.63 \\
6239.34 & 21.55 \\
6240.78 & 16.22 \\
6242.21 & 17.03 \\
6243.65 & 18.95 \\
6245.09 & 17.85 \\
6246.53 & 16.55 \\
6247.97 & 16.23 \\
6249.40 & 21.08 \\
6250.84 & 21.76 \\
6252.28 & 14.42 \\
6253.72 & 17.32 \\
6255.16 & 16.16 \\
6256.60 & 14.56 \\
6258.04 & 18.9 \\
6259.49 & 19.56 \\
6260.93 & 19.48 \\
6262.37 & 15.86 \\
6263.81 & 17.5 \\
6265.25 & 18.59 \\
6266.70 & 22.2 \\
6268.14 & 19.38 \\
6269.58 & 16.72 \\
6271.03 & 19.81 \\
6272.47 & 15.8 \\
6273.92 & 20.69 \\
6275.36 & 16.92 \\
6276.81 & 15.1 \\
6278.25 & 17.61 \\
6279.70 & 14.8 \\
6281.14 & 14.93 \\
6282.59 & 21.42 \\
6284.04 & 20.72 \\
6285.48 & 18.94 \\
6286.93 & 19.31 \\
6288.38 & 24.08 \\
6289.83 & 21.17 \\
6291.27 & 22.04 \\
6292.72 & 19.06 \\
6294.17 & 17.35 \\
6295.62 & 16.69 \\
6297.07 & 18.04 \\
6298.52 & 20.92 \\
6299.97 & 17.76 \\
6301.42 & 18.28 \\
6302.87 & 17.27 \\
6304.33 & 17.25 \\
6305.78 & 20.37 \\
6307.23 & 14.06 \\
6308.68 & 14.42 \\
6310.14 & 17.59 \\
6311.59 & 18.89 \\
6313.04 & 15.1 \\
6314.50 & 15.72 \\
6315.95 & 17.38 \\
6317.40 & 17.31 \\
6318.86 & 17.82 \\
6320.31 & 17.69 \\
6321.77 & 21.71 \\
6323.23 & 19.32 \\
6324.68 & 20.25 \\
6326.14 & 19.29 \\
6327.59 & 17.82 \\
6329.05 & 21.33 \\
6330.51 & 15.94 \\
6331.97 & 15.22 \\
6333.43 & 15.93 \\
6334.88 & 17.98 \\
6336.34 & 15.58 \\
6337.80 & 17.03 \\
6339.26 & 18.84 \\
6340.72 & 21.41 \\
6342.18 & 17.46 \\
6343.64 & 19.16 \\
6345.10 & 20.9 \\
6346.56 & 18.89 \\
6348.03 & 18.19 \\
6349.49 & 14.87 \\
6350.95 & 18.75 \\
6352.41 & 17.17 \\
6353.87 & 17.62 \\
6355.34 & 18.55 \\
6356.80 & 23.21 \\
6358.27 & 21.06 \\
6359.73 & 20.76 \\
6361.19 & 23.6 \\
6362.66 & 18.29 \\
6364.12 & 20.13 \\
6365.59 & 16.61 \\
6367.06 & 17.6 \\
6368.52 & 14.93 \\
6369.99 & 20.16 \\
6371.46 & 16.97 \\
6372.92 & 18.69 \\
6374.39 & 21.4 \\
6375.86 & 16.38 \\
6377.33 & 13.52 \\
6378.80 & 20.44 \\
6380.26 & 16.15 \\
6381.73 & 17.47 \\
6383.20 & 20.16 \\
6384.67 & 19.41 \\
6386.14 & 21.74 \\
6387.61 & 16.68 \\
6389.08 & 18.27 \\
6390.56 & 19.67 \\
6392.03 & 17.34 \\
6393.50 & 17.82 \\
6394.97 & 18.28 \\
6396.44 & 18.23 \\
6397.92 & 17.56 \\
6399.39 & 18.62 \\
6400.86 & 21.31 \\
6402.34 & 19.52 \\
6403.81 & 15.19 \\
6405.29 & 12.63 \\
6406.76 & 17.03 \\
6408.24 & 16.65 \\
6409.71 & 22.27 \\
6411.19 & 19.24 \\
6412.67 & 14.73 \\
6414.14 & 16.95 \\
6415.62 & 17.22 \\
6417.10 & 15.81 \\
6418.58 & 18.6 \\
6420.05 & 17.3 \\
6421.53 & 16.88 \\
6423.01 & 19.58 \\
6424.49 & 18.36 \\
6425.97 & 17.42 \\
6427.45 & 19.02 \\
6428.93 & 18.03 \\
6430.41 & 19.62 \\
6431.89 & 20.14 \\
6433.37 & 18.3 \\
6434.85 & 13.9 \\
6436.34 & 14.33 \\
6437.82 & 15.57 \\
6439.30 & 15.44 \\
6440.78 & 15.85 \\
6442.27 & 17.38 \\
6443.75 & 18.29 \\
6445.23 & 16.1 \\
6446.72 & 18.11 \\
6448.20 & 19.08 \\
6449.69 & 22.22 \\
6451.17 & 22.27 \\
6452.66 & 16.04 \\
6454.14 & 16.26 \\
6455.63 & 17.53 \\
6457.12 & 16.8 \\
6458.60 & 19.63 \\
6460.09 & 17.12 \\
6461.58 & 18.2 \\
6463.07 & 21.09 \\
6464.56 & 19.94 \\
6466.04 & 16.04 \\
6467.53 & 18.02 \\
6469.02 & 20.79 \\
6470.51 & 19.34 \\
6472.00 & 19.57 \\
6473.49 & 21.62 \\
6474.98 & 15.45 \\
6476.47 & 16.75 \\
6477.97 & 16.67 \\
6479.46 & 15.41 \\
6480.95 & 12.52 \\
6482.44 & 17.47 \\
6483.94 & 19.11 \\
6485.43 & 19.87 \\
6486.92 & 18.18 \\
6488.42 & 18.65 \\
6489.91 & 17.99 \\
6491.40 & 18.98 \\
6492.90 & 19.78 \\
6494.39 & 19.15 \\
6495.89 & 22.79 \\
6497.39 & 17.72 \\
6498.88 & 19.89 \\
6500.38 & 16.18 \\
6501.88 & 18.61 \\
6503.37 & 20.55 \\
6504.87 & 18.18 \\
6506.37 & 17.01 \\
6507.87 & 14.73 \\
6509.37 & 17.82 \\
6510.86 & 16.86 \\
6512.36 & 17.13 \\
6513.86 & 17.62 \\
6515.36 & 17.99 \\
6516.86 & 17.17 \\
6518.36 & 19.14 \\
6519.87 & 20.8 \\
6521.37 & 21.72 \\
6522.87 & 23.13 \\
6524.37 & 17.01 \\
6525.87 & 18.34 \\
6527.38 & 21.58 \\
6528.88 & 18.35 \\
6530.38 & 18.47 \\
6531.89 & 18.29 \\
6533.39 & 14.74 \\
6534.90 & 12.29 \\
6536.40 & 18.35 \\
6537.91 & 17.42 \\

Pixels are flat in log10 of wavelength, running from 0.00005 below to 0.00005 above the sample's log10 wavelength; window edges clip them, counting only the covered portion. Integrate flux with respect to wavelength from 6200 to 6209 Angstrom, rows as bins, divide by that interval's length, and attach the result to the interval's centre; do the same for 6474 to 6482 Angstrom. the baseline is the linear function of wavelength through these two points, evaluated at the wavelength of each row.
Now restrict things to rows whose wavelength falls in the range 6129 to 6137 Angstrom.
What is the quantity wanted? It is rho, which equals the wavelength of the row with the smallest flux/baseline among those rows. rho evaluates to 6129.69 Angstrom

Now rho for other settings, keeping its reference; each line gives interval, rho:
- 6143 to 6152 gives 6148.07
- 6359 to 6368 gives 6365.59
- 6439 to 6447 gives 6439.30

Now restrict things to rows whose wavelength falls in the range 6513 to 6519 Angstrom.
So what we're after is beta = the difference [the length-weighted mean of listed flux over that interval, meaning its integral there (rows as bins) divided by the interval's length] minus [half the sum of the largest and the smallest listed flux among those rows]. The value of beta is -0.2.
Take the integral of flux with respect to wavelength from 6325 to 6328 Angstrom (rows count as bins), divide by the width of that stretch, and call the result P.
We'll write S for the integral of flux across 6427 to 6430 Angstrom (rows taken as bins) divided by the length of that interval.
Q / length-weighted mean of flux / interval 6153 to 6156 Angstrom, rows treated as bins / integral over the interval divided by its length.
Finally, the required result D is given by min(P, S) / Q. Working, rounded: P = 18.9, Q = 17.5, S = 18.6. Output 1.07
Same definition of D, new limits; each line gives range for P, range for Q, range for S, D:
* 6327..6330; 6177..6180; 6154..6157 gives 1.06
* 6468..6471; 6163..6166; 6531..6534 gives 0.95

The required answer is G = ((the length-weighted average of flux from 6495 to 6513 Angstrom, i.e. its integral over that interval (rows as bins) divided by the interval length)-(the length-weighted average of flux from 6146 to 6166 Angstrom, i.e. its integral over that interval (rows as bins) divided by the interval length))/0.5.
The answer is 0.9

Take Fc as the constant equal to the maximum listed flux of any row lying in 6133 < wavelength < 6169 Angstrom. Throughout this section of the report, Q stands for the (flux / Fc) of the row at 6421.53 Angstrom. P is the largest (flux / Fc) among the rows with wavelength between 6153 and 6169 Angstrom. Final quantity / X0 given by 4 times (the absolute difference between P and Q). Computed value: 0.9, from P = 1.00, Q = 0.77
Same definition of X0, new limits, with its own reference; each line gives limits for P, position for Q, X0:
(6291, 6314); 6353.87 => 0.8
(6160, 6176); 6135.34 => 0.3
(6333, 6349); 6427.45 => 0.4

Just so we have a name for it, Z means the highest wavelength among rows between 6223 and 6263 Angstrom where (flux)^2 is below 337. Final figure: 6262.37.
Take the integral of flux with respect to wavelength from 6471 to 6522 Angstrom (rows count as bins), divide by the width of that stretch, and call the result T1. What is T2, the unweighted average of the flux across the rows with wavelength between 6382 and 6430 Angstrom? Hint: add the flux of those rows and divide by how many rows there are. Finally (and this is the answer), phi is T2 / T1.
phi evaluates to 0.99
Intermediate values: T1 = 18.2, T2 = 18.0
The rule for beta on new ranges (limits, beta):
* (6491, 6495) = 0.0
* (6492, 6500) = -0.6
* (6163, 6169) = -0.6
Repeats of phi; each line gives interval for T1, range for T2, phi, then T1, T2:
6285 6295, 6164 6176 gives 0.89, 20.3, 17.9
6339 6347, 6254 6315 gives 0.93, 19.5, 18.1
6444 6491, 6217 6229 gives 1.01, 18.2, 18.3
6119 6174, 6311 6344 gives 1.00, 18.0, 18.0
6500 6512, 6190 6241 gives 1.02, 17.5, 17.9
